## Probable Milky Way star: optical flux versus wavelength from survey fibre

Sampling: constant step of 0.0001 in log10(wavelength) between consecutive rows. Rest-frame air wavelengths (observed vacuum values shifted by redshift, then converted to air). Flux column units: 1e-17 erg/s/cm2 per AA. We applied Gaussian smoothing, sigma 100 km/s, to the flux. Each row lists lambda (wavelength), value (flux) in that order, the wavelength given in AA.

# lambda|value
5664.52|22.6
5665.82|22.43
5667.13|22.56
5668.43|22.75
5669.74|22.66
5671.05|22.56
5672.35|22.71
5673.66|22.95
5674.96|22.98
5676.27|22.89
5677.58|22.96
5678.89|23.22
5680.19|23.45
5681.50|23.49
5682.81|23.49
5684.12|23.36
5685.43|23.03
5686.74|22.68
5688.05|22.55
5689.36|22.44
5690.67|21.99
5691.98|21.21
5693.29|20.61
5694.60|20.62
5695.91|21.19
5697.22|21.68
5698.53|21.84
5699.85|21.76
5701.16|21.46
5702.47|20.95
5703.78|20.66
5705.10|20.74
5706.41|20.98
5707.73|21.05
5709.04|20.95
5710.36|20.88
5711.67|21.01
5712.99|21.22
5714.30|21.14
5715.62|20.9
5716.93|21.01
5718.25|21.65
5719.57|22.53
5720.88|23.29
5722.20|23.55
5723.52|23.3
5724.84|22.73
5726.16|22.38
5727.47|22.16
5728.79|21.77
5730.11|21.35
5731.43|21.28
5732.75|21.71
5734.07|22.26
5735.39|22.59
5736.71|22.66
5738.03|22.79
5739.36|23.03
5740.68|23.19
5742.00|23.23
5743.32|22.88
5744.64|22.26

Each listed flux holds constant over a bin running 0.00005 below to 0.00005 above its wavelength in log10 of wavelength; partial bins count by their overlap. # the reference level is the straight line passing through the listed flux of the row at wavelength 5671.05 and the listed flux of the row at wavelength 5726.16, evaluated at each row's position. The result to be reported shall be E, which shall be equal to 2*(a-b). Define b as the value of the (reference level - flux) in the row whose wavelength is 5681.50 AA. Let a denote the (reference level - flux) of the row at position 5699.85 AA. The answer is 3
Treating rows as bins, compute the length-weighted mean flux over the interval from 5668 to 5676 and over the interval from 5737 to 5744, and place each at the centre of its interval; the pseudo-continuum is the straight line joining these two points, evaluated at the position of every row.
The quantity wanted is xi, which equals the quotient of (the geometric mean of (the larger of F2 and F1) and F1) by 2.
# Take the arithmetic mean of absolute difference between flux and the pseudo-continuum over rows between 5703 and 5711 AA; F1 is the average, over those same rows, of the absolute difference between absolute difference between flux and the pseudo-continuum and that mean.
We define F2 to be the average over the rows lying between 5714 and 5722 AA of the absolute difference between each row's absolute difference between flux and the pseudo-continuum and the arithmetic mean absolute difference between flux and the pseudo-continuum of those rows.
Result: 0.13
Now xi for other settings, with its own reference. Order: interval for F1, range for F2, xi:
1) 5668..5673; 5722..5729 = 0.06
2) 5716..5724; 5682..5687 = 0.26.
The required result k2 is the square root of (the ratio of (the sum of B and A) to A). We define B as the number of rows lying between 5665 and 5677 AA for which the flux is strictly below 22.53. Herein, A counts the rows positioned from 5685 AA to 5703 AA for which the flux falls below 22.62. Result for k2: 1.04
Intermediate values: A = 12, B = 1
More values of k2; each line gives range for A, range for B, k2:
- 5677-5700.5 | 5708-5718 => 1.30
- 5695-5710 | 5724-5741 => 1.28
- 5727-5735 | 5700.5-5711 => 1.53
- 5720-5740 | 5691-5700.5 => 1.37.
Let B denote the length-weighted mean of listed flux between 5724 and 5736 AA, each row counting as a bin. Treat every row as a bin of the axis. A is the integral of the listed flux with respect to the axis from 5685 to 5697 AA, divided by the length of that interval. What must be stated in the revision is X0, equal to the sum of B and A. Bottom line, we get 43.8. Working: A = 21.8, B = 22.0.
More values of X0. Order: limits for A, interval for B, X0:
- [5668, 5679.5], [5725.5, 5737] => 44.8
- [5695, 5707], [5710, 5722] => 42.9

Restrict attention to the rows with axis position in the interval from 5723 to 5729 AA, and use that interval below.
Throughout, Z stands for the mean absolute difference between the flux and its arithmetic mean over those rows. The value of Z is 0.44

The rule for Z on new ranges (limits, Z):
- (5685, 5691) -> 0.26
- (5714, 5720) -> 0.52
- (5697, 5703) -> 0.27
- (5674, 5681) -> 0.19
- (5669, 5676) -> 0.15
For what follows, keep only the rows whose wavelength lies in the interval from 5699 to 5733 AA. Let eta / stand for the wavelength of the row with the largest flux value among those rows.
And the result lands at 5722.20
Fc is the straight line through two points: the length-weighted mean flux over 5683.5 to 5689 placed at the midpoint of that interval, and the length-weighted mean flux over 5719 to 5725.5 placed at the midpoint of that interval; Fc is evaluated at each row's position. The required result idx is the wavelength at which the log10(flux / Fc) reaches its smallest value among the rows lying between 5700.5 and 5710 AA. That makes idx 5703.78 AA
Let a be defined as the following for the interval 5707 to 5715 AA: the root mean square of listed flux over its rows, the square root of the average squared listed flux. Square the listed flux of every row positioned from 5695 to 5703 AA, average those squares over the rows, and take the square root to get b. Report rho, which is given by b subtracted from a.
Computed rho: -0.4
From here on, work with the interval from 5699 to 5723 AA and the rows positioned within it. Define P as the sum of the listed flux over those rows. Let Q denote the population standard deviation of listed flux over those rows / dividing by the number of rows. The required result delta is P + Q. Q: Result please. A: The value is 387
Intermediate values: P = 386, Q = 0.83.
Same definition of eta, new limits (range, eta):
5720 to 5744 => 5722.20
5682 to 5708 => 5682.81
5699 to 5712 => 5699.85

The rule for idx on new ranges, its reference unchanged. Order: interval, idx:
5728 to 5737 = 5731.43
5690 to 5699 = 5693.29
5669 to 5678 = 5671.05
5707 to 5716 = 5715.62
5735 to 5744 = 5735.39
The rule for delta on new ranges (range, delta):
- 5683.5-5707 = 391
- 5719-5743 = 406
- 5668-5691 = 413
